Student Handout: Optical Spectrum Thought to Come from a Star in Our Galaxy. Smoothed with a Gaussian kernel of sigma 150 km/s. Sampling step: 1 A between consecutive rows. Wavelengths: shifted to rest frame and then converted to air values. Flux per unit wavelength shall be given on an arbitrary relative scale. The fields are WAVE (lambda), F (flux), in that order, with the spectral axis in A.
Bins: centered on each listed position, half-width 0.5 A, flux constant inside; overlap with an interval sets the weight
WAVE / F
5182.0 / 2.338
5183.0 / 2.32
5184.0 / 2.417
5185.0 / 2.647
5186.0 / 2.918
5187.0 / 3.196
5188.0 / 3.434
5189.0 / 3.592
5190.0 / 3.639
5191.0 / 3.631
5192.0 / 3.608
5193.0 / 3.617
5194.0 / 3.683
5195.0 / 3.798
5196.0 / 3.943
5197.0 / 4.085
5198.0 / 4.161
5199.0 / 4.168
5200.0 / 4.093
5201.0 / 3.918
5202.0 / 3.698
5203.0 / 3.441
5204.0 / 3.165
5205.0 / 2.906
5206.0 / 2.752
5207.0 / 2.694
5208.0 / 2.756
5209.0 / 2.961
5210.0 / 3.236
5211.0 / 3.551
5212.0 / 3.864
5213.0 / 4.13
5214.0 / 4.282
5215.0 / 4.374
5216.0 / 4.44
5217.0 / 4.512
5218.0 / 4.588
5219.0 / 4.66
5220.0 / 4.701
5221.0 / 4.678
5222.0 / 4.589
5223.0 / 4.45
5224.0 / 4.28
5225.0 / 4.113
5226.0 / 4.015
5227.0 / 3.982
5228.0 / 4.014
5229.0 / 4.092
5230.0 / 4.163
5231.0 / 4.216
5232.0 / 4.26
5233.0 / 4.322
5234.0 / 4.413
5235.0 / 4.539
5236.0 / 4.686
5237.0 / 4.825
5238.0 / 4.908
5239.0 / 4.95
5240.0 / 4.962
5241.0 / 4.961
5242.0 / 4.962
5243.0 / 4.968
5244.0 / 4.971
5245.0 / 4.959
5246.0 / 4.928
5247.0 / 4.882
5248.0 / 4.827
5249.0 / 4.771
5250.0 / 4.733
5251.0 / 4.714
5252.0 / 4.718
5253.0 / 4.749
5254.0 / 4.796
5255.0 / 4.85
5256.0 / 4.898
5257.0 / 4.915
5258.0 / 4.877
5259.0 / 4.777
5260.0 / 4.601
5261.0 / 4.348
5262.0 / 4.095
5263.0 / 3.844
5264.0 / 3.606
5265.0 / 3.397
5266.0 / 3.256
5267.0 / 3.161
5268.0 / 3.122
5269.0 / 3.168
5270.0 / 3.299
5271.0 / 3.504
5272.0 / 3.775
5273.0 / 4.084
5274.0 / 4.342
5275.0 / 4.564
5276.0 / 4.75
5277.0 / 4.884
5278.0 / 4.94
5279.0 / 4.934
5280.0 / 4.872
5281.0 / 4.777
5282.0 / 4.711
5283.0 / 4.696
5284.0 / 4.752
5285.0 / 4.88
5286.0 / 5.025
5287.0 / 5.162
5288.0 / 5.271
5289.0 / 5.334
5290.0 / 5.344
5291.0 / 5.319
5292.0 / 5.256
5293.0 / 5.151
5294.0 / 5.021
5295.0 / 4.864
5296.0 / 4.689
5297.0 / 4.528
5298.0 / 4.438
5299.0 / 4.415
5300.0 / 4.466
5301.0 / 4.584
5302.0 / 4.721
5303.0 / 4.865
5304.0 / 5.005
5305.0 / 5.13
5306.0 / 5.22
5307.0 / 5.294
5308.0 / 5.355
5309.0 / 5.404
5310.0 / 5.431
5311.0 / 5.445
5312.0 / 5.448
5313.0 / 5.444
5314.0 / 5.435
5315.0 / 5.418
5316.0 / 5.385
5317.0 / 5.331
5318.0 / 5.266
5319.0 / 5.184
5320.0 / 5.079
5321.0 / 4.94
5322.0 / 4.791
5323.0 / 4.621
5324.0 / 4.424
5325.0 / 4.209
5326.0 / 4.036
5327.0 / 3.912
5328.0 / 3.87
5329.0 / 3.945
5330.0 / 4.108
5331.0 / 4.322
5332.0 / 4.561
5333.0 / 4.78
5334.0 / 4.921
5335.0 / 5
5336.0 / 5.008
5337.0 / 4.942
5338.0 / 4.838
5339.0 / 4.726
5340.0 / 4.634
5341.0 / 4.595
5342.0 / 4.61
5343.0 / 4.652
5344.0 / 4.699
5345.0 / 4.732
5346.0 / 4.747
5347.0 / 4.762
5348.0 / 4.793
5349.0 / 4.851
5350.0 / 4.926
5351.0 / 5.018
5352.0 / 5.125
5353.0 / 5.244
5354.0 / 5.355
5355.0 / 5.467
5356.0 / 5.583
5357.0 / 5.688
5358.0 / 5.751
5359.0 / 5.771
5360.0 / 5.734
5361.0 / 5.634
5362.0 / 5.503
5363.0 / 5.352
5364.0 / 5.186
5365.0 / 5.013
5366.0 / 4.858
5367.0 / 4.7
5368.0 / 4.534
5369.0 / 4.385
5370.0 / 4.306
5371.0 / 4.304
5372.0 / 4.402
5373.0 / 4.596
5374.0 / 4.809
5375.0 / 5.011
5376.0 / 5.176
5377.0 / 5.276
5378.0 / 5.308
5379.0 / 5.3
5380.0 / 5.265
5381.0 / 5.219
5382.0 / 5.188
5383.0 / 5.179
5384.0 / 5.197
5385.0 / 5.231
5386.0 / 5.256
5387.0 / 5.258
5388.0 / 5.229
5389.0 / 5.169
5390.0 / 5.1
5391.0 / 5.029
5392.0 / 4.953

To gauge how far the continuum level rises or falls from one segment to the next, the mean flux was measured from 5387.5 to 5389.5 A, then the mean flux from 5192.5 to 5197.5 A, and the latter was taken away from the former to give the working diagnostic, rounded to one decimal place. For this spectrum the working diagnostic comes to 1.4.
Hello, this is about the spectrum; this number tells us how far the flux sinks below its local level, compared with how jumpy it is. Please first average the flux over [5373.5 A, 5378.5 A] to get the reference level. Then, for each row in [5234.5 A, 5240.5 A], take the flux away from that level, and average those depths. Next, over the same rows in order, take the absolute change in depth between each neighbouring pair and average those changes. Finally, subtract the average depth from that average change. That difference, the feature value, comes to -0.22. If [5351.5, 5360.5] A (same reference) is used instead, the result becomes 0.49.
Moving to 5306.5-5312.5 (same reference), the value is 0.31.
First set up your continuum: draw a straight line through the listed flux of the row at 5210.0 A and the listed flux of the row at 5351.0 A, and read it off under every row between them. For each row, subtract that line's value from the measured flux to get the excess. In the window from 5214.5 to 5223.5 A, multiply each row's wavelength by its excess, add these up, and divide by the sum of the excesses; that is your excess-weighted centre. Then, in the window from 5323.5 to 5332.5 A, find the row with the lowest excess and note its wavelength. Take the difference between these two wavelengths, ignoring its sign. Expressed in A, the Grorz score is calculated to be 109.0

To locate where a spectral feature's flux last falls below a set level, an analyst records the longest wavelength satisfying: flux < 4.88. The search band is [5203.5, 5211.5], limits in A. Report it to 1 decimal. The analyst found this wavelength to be 5211.0 A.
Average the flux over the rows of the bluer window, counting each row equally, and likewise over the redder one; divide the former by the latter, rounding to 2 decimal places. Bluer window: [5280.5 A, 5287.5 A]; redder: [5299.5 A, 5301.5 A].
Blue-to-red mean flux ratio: 1.07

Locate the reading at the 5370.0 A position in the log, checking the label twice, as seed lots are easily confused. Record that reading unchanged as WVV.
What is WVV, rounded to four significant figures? 4.306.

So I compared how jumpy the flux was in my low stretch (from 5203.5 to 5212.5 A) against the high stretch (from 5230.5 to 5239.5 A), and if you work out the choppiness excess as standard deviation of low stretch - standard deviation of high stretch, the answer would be 0.11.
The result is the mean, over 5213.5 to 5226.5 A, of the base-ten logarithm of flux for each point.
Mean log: 0.647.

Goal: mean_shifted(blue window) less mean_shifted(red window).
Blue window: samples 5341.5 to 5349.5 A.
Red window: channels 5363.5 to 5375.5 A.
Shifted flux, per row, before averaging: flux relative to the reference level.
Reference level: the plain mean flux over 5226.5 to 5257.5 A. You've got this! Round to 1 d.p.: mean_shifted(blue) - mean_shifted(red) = 0.1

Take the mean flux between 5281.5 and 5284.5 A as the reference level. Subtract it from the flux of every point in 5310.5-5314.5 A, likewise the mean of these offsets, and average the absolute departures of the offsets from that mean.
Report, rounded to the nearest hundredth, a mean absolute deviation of 0.00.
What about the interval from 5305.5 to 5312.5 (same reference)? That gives 0.07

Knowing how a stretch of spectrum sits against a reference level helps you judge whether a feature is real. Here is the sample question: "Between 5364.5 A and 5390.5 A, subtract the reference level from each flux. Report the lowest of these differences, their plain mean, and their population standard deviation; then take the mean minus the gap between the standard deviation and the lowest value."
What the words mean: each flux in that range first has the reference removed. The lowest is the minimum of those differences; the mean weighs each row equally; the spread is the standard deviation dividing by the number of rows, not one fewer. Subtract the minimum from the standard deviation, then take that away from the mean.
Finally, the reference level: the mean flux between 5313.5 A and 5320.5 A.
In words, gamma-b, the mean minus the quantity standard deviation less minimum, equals -1.7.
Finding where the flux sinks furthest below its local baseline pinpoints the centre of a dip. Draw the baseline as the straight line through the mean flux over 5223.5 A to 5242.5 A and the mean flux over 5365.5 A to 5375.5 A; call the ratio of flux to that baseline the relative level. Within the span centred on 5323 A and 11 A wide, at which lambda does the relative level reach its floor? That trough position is 5328.0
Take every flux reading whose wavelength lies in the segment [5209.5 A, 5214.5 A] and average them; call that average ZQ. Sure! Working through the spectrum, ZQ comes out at 3.8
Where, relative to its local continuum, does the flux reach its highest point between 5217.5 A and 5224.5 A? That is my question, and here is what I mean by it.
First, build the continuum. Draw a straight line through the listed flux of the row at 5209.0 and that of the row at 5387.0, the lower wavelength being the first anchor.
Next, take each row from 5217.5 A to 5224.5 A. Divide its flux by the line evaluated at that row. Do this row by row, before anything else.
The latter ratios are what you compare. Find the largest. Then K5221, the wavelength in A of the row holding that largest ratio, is 5220.0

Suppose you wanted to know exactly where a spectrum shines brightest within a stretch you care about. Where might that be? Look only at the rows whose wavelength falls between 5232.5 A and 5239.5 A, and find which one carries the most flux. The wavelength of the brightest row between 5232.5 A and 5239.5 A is 5239.0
